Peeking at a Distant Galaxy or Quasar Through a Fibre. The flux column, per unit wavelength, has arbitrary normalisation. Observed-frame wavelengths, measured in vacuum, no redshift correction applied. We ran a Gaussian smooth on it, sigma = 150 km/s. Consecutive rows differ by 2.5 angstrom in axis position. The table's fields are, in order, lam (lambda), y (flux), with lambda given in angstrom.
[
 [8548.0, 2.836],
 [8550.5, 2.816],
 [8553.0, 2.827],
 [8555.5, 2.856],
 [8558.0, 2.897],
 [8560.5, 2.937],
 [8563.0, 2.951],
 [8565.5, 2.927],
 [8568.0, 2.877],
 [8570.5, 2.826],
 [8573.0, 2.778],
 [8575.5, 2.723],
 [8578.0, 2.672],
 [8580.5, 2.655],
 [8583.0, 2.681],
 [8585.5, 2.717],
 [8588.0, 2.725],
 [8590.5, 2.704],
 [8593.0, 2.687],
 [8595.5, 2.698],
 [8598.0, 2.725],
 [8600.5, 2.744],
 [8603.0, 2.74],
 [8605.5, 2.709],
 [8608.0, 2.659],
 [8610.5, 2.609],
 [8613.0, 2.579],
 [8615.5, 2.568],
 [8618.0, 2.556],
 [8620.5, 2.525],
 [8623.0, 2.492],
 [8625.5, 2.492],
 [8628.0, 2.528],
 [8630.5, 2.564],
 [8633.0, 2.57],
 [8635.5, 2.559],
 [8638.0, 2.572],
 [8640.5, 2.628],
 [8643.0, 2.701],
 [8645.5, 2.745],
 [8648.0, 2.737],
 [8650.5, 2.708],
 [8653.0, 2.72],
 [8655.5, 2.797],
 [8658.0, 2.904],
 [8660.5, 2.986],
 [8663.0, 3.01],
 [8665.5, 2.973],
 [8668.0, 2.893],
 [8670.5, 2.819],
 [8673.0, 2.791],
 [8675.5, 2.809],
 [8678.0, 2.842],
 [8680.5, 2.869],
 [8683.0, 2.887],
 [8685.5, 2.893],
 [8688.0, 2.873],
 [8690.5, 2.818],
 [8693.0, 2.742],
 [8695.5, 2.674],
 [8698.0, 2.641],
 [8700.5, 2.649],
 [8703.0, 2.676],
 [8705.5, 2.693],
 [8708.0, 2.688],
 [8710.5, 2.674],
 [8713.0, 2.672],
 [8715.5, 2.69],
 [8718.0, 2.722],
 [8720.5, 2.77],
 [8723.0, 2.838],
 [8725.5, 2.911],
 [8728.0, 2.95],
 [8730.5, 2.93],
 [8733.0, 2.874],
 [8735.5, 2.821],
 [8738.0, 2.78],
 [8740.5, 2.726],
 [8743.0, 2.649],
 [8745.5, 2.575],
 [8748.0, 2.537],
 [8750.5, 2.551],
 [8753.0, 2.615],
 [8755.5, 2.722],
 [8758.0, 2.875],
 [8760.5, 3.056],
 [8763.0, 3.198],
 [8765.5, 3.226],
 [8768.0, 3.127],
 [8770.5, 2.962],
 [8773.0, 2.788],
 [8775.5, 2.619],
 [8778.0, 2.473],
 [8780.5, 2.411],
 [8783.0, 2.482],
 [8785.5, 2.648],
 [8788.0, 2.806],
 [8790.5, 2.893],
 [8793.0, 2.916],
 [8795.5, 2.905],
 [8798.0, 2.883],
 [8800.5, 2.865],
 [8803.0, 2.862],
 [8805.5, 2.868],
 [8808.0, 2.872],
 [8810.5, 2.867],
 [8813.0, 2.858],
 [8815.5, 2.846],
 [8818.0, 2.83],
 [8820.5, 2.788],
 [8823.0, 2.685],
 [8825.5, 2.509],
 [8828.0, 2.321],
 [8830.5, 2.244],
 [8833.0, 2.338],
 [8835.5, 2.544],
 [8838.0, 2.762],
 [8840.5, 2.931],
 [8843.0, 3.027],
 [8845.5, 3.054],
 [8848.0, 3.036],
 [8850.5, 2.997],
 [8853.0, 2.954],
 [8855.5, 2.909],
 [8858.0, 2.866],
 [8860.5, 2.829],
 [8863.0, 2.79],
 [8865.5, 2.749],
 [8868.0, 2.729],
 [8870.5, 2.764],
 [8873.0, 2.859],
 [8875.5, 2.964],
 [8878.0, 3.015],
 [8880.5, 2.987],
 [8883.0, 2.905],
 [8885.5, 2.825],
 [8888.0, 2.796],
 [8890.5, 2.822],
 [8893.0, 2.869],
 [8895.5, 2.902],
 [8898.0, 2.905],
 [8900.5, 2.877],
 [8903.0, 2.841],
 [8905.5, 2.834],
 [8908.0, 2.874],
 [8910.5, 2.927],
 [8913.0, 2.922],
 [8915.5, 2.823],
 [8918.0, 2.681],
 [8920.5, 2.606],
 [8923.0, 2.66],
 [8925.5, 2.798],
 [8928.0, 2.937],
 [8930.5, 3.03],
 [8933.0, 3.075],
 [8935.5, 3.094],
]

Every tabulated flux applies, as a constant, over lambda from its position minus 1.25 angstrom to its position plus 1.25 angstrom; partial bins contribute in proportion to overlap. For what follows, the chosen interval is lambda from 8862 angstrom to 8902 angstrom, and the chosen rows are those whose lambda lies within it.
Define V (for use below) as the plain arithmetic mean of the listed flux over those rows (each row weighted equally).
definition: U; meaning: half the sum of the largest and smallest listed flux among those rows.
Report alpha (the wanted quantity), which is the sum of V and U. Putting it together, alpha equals 5.73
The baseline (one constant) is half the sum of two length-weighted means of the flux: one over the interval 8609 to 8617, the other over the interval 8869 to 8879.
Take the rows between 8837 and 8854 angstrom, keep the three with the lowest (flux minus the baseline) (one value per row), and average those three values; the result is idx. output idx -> 0.14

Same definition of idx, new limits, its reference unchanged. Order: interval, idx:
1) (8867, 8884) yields 0.04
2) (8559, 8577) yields 0.04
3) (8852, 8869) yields 0.02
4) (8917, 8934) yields -0.09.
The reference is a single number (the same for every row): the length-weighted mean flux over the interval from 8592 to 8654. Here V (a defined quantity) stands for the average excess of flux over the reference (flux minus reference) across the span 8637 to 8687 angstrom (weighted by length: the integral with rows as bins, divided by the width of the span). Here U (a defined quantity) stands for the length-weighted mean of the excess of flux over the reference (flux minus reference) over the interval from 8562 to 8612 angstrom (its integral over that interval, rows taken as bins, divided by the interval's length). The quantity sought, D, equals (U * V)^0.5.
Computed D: 0.14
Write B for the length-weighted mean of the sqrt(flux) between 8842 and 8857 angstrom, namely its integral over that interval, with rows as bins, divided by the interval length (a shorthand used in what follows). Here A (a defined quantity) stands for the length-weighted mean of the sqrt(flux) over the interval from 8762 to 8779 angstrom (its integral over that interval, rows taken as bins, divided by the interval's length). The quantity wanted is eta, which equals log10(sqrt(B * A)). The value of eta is 0.235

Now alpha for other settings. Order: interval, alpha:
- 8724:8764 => 5.67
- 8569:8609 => 5.46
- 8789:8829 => 5.42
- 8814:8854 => 5.39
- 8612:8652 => 5.21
